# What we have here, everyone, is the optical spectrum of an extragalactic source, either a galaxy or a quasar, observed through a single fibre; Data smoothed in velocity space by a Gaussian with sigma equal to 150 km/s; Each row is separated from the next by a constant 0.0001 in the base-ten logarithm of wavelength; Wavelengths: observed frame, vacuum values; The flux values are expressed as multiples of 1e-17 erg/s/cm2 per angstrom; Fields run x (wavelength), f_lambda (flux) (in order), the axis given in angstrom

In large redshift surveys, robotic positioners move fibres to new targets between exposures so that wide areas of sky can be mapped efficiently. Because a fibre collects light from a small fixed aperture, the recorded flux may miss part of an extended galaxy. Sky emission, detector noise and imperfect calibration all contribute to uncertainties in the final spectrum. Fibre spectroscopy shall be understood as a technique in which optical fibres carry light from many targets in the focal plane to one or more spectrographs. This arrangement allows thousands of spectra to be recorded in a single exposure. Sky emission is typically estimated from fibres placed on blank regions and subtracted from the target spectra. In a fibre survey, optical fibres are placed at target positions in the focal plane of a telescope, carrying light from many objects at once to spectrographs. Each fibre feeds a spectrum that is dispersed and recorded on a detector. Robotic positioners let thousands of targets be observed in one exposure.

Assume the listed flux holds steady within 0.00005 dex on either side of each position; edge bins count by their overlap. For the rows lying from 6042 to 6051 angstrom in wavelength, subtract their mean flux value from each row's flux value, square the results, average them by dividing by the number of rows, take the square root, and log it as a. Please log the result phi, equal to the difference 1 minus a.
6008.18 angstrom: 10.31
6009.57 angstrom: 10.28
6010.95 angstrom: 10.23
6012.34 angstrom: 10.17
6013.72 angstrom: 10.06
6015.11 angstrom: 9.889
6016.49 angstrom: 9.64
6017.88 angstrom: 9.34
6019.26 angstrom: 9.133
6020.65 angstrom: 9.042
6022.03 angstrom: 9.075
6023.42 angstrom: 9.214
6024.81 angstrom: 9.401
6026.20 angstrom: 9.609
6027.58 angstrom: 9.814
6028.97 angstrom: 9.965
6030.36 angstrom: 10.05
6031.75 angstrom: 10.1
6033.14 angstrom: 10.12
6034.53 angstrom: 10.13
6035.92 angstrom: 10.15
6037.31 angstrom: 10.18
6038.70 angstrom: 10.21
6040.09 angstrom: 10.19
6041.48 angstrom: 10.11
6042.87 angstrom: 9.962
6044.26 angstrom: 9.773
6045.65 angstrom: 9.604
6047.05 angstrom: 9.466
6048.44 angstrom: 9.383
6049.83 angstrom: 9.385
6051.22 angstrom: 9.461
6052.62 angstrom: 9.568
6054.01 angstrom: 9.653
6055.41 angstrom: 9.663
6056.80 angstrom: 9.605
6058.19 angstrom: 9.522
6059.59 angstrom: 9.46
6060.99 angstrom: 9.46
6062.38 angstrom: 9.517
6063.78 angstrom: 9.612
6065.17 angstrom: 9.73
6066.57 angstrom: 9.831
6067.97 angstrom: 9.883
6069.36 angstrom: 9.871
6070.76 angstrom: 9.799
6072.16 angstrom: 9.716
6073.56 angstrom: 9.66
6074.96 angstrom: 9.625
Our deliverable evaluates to 0.79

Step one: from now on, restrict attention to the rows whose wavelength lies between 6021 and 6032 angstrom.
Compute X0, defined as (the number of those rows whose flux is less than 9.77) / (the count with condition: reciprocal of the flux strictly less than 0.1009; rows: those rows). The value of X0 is 1.3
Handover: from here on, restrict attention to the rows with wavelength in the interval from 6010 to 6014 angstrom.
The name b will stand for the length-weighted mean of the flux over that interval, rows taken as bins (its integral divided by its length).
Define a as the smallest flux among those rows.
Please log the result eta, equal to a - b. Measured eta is -0.12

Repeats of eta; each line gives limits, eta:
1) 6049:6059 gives -0.16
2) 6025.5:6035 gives -0.36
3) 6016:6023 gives -0.19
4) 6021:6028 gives -0.32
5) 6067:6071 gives -0.06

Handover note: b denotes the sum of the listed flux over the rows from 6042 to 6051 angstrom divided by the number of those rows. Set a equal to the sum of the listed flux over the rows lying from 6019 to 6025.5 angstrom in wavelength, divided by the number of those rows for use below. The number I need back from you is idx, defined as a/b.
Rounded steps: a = 9.2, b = 9.6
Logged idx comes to 0.96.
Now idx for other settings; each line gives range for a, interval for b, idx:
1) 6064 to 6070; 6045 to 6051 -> 1.04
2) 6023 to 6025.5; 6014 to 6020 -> 0.98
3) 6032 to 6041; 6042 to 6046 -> 1.04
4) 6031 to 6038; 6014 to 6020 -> 1.07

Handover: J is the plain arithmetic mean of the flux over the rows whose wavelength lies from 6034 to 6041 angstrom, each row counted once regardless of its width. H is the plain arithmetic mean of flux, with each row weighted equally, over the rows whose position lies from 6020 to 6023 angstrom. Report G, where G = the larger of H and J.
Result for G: 10.2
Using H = 9.1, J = 10.2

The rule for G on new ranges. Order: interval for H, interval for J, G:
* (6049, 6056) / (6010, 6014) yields 10.2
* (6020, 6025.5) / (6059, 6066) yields 9.6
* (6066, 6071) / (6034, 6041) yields 10.2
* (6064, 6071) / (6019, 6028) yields 9.8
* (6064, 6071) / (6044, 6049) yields 9.8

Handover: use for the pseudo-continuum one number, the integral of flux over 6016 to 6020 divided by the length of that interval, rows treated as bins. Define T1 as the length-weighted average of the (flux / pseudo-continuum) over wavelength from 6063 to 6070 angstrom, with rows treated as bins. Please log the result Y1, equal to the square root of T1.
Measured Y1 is 1.02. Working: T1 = 1.05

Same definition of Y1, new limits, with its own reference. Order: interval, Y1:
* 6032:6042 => 1.04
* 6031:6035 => 1.04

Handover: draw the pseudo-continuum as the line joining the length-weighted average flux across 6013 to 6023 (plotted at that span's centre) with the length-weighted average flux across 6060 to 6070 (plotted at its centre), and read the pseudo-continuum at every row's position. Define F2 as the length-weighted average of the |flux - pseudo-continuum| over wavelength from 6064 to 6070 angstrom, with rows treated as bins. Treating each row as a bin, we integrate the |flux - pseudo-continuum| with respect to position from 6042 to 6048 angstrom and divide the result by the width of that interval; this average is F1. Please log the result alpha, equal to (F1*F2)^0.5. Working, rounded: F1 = 0.19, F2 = 0.12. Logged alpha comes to 0.15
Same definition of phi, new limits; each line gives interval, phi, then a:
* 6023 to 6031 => 0.70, 0.30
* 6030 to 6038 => 0.96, 0.04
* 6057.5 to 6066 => 0.90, 0.10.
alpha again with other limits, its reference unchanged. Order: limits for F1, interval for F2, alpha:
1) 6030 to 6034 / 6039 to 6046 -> 0.46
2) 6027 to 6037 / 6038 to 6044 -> 0.52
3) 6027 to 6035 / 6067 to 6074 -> 0.23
